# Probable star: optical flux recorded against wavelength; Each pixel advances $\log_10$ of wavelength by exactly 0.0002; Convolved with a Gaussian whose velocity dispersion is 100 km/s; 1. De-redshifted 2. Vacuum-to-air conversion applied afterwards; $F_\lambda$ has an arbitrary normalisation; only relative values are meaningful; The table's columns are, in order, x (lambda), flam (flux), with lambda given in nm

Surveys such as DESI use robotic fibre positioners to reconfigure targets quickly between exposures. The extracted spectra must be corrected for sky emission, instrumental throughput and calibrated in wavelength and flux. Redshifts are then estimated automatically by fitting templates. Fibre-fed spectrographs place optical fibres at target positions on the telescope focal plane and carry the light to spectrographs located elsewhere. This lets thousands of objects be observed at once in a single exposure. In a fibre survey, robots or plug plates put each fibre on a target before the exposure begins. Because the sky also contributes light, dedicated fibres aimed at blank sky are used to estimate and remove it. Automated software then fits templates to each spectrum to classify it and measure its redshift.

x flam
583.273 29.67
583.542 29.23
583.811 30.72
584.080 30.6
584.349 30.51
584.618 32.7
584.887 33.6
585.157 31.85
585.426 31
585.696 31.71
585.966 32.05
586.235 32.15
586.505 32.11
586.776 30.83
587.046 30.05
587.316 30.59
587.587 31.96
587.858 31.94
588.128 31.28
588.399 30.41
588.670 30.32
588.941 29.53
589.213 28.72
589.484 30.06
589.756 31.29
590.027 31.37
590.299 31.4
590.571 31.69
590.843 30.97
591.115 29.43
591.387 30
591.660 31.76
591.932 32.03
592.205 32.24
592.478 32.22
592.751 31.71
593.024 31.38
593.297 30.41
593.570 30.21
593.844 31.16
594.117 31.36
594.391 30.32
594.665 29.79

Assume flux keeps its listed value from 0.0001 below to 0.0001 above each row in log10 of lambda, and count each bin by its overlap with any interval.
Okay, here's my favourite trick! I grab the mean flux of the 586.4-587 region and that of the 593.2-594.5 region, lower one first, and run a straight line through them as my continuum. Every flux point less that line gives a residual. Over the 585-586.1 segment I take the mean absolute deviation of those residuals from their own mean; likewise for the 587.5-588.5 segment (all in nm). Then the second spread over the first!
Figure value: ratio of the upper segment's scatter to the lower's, 1.6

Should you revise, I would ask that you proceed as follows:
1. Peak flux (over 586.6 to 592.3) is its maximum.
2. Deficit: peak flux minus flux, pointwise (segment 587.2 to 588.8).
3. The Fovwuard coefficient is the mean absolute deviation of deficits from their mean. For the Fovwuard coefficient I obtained 0.64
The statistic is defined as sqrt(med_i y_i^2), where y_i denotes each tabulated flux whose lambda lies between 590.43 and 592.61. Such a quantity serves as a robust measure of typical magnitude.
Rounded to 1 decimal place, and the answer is 31.7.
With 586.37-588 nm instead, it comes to 31.4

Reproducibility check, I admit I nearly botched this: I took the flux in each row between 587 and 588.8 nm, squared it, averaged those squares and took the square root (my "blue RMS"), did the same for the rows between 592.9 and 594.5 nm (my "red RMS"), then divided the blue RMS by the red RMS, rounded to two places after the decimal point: 1.00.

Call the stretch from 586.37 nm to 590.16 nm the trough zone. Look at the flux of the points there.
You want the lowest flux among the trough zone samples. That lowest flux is 28.72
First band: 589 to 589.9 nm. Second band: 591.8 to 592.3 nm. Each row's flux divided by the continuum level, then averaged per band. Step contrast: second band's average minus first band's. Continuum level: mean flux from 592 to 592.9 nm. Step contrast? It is 0.066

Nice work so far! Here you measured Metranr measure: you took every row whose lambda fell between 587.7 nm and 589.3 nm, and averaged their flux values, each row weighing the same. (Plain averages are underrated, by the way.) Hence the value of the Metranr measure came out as 30.4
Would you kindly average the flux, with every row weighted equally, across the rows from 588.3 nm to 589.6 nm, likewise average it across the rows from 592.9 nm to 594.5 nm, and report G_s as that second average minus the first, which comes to 1.0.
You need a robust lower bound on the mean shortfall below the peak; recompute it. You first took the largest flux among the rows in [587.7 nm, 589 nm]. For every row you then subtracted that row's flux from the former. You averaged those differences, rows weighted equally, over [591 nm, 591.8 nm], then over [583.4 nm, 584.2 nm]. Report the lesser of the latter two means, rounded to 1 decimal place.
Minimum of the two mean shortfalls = 1.5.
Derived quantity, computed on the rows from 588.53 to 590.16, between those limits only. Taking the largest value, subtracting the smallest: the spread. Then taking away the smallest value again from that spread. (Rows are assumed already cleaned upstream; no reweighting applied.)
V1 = -26.1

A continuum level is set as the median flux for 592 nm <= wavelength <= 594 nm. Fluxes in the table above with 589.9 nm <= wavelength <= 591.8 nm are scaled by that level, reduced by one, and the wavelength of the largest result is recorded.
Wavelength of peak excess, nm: 591.660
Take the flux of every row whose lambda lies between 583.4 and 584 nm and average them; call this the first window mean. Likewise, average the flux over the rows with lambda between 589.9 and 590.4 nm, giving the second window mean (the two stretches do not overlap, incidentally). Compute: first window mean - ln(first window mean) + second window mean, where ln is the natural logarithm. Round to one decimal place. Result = 58.0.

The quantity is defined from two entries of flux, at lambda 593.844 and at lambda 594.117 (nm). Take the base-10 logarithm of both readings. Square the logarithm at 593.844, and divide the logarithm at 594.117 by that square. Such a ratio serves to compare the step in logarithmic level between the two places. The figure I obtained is 0.671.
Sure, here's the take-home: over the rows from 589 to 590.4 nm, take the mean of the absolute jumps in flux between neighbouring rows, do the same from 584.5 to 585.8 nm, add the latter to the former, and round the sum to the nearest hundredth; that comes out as 1.72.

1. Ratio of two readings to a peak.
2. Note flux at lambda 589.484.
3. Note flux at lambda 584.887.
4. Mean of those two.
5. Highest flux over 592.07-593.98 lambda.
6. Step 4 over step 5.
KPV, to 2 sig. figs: 0.99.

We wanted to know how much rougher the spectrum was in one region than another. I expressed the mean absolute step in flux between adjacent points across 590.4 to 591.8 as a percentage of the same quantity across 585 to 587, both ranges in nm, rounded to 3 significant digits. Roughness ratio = 207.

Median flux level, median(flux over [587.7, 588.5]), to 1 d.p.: 31.3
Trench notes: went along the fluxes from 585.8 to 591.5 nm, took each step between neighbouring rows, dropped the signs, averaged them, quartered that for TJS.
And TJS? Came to 0.164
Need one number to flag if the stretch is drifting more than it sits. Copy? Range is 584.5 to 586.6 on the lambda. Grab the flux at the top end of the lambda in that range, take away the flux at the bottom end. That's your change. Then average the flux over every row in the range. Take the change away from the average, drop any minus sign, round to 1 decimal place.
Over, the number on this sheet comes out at 32.7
